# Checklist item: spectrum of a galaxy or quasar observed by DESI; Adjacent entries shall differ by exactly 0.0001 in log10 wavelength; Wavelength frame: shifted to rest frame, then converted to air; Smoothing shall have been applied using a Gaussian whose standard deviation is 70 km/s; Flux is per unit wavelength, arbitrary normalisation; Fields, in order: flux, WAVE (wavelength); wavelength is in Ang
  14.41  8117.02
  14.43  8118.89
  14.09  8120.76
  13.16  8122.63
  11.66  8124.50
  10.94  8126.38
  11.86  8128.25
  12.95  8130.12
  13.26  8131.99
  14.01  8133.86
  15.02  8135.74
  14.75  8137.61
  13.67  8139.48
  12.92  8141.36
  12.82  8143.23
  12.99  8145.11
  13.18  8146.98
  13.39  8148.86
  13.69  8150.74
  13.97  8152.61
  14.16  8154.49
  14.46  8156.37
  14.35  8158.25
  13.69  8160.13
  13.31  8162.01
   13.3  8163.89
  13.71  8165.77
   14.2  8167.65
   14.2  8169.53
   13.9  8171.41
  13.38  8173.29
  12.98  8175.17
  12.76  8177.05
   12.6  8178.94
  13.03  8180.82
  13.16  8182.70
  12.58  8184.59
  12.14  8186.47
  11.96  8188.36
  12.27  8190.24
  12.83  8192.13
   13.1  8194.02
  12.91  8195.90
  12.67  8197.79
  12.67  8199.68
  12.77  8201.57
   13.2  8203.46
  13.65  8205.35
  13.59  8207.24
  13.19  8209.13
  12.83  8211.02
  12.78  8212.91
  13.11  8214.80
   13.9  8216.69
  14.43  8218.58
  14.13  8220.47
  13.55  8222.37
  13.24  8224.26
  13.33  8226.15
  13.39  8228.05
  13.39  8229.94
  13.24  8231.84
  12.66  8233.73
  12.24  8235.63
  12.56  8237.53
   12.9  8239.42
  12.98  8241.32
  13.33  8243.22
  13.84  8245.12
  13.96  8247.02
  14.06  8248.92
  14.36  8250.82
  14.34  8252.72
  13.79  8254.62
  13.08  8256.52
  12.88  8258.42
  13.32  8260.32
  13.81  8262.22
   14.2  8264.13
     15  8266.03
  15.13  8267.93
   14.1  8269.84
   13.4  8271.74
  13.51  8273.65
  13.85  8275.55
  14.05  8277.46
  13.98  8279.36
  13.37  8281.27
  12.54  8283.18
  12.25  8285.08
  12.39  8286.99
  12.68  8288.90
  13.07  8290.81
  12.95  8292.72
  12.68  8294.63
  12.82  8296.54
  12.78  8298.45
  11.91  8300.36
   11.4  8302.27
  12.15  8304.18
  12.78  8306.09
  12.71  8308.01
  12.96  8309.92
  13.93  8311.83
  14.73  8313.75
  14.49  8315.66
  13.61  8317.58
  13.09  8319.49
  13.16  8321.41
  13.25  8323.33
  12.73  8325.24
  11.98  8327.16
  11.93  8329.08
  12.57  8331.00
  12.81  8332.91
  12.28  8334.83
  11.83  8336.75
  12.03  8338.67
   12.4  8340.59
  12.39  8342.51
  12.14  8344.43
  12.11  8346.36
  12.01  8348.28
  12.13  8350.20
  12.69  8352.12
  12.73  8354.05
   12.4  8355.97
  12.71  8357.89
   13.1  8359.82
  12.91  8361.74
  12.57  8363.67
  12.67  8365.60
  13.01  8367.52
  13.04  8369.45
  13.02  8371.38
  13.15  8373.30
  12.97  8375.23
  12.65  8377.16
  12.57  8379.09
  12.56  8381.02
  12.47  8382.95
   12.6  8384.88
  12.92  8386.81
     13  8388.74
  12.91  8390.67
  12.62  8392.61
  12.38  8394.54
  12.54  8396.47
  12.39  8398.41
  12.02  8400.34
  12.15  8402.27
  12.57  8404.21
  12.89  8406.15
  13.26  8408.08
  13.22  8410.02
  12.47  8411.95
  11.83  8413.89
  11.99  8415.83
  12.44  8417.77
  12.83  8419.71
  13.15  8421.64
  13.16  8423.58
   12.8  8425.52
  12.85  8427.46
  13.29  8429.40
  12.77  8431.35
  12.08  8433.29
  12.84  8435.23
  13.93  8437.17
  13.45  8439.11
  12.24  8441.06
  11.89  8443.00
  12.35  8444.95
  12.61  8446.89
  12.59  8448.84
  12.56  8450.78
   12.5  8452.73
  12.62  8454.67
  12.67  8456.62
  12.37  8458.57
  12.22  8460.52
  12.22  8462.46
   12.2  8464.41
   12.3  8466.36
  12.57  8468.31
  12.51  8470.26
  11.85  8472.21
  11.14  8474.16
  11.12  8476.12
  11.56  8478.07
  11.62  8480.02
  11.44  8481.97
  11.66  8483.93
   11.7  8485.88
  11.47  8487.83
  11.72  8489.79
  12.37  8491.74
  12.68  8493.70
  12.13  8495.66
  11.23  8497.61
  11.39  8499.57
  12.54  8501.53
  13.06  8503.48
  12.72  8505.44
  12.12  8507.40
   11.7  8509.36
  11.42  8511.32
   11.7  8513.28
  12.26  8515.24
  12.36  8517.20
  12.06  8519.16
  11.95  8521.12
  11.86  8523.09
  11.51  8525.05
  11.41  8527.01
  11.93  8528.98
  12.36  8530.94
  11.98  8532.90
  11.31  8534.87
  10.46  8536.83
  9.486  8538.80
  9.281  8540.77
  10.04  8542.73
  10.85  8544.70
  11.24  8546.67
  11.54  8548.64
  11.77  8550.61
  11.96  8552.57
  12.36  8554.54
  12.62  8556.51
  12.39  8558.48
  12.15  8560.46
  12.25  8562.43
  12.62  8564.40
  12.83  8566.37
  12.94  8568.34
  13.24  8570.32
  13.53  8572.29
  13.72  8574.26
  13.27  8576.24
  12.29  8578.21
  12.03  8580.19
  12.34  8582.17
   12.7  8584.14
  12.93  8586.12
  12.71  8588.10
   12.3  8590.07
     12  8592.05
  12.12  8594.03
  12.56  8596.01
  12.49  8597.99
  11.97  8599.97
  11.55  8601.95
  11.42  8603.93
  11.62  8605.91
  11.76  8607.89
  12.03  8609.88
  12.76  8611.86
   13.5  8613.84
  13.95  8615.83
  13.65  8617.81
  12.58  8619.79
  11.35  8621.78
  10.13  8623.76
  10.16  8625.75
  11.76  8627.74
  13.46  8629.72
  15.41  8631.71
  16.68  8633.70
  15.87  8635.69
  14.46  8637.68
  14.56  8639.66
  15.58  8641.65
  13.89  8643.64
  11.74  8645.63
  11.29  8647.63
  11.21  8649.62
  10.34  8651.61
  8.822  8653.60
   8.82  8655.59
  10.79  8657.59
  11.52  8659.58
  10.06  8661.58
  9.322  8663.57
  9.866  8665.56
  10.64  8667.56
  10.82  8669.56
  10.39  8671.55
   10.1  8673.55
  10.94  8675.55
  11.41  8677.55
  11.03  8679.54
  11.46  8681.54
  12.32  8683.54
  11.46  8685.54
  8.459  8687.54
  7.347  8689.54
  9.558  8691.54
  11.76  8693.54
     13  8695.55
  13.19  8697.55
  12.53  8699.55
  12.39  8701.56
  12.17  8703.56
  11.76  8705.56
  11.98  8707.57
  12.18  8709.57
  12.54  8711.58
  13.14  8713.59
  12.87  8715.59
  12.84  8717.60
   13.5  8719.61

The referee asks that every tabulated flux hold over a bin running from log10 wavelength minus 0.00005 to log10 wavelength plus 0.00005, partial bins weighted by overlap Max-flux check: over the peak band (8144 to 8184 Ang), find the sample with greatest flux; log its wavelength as 8156.37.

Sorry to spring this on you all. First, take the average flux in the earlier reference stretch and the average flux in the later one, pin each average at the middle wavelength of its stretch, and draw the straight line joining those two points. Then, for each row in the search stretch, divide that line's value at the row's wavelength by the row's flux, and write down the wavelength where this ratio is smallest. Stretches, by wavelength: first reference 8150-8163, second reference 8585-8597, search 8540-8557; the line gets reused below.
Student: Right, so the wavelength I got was 8556.51 Ang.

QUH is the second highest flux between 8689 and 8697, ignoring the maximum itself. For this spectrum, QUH 11.76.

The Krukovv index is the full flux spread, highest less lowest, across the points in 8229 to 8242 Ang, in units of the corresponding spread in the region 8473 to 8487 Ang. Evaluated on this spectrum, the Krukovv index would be 2.0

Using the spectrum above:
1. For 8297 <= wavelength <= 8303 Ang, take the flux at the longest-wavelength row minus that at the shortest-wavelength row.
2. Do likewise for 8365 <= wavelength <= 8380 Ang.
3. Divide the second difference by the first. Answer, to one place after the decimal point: 0.1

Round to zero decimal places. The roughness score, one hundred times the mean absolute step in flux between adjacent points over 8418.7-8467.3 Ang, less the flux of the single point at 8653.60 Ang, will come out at 24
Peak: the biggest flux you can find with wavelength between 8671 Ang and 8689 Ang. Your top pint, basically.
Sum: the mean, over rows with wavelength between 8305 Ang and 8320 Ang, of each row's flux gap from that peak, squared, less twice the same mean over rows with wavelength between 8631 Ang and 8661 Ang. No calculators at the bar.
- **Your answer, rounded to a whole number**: -11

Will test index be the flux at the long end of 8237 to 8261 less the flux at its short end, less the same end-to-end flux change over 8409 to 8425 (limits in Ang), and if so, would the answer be 1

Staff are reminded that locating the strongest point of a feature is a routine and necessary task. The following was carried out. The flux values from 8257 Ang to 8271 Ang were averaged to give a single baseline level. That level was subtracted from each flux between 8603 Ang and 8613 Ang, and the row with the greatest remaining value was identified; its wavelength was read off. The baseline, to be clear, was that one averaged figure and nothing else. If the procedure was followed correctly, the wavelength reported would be 8611.86 Ang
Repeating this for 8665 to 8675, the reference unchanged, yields 8669.56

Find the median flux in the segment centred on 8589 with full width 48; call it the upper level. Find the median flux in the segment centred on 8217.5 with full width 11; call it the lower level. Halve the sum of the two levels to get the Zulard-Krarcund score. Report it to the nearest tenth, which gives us 13.1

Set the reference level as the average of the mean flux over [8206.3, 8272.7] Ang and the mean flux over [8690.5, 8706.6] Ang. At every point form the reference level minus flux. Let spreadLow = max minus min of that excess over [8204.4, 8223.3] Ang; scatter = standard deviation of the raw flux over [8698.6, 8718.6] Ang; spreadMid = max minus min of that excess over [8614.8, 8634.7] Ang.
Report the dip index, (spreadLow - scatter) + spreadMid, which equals 7.8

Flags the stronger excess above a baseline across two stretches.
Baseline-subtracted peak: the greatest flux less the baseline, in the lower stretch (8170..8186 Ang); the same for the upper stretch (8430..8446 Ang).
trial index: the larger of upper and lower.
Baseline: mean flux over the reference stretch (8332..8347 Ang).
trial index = 1.7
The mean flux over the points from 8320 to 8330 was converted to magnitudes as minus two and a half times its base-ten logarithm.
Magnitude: -2.75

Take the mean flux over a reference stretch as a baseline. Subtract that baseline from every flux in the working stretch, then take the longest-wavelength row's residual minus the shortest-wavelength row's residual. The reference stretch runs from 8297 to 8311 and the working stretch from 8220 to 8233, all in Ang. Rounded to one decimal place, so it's -0.9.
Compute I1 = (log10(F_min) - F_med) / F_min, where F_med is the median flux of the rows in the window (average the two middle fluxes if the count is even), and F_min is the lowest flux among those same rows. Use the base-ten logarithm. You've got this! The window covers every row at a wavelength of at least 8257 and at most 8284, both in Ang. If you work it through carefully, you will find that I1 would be -1.02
